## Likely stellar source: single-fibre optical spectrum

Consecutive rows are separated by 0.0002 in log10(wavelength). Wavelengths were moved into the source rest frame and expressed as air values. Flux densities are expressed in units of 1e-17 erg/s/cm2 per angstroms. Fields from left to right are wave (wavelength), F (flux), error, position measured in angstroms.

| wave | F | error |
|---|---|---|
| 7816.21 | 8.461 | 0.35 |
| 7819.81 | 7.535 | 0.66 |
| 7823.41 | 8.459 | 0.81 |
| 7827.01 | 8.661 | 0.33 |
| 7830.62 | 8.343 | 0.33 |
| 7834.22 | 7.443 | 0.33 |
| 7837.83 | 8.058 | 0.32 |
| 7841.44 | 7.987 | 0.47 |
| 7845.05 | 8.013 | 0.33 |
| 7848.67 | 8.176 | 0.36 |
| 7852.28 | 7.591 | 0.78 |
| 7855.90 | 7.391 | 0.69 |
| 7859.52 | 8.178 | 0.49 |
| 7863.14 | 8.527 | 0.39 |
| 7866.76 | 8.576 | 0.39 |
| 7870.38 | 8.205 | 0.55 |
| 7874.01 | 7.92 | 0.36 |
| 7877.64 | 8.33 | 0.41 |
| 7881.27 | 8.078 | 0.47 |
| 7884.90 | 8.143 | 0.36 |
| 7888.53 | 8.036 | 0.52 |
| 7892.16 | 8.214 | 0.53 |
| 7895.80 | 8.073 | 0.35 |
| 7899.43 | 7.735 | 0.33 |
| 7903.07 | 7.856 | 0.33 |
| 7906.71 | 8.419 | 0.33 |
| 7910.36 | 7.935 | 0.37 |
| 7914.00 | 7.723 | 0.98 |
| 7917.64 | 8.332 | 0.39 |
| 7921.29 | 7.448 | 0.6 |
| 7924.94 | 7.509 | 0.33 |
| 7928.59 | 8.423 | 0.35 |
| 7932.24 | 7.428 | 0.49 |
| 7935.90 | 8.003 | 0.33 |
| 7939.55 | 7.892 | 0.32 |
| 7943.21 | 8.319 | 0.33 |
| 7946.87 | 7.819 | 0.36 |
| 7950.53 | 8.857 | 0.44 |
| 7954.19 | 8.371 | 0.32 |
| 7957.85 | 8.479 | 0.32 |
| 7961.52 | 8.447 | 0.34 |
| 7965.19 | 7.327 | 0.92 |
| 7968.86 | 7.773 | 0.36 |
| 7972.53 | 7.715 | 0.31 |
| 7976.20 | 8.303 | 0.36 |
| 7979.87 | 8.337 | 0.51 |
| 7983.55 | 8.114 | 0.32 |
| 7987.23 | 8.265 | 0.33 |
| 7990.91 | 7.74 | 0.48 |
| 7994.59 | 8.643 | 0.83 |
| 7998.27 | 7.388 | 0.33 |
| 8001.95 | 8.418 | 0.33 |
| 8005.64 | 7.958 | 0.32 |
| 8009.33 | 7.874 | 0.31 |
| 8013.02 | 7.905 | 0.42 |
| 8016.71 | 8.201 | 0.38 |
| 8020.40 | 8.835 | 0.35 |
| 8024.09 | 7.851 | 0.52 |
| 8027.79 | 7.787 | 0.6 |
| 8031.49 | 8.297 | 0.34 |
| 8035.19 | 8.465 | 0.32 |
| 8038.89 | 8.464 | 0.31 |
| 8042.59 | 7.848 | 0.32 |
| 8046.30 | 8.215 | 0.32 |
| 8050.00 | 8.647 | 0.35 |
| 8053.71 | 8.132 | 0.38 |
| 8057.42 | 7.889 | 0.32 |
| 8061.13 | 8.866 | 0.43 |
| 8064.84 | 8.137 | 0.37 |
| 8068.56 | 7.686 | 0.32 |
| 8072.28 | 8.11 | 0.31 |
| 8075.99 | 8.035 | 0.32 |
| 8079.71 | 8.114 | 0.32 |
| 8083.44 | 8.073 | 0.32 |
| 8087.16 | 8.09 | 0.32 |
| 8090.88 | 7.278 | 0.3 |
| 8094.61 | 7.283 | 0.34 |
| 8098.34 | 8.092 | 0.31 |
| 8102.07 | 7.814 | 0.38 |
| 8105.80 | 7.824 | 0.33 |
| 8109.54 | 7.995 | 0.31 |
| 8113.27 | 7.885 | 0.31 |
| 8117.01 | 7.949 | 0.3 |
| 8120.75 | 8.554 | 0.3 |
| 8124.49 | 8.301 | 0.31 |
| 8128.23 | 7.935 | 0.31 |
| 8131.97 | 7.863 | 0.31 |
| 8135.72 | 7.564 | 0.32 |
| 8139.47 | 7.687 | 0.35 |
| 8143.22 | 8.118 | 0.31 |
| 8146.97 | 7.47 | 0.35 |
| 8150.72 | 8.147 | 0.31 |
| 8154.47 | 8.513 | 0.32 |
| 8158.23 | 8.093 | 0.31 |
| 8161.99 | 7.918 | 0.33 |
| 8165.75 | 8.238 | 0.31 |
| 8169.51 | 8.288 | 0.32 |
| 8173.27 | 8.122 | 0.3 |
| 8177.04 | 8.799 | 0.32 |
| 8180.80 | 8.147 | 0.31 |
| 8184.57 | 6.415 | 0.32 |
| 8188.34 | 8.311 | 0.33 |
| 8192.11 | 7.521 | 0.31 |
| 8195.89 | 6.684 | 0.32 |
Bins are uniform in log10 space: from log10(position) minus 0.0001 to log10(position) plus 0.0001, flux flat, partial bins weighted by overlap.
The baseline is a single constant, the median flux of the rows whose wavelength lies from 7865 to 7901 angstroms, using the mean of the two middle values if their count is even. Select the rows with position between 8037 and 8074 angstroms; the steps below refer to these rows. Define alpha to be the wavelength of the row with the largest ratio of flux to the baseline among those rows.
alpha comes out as 8061.13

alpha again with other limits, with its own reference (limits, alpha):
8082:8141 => 8120.75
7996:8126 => 8061.13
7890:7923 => 7906.71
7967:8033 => 8020.40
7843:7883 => 7866.76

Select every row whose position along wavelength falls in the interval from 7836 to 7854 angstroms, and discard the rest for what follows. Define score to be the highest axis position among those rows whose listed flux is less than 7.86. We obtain 7852.28 angstroms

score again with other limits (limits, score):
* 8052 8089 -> 8068.56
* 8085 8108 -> 8105.80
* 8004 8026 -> 8024.09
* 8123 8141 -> 8139.47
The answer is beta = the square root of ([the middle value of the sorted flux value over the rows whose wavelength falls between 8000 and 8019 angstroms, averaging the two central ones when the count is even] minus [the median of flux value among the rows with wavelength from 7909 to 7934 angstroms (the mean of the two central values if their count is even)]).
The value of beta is 0.48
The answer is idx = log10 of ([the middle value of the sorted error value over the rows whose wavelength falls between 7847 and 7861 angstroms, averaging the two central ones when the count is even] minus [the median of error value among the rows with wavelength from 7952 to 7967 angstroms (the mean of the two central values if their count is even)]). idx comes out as -0.6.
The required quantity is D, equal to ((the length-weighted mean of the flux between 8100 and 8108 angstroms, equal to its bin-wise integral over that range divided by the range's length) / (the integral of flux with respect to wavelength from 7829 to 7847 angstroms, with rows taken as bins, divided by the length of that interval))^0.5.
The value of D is 0.99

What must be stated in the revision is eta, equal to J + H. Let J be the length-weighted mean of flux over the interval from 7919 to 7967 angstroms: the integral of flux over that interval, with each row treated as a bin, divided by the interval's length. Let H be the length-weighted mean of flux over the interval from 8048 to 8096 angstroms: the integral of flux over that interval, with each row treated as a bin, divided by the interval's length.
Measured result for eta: 16.1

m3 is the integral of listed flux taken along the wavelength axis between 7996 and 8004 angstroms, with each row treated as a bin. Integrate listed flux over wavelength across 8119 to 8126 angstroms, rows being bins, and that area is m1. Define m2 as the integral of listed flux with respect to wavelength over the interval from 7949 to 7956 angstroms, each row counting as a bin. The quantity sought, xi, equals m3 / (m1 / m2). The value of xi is 64.9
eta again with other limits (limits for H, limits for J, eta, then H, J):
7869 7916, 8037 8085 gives 16.2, 8.05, 8.17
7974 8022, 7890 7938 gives 16.1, 8.15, 7.93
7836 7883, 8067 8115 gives 15.9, 8.08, 7.87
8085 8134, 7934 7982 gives 16.0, 7.91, 8.12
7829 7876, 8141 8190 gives 16.1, 8.03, 8.04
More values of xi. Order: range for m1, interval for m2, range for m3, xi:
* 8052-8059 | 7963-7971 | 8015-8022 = 64.6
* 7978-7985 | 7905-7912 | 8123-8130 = 56.4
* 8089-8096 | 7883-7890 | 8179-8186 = 57.0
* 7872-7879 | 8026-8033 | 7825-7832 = 59.0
